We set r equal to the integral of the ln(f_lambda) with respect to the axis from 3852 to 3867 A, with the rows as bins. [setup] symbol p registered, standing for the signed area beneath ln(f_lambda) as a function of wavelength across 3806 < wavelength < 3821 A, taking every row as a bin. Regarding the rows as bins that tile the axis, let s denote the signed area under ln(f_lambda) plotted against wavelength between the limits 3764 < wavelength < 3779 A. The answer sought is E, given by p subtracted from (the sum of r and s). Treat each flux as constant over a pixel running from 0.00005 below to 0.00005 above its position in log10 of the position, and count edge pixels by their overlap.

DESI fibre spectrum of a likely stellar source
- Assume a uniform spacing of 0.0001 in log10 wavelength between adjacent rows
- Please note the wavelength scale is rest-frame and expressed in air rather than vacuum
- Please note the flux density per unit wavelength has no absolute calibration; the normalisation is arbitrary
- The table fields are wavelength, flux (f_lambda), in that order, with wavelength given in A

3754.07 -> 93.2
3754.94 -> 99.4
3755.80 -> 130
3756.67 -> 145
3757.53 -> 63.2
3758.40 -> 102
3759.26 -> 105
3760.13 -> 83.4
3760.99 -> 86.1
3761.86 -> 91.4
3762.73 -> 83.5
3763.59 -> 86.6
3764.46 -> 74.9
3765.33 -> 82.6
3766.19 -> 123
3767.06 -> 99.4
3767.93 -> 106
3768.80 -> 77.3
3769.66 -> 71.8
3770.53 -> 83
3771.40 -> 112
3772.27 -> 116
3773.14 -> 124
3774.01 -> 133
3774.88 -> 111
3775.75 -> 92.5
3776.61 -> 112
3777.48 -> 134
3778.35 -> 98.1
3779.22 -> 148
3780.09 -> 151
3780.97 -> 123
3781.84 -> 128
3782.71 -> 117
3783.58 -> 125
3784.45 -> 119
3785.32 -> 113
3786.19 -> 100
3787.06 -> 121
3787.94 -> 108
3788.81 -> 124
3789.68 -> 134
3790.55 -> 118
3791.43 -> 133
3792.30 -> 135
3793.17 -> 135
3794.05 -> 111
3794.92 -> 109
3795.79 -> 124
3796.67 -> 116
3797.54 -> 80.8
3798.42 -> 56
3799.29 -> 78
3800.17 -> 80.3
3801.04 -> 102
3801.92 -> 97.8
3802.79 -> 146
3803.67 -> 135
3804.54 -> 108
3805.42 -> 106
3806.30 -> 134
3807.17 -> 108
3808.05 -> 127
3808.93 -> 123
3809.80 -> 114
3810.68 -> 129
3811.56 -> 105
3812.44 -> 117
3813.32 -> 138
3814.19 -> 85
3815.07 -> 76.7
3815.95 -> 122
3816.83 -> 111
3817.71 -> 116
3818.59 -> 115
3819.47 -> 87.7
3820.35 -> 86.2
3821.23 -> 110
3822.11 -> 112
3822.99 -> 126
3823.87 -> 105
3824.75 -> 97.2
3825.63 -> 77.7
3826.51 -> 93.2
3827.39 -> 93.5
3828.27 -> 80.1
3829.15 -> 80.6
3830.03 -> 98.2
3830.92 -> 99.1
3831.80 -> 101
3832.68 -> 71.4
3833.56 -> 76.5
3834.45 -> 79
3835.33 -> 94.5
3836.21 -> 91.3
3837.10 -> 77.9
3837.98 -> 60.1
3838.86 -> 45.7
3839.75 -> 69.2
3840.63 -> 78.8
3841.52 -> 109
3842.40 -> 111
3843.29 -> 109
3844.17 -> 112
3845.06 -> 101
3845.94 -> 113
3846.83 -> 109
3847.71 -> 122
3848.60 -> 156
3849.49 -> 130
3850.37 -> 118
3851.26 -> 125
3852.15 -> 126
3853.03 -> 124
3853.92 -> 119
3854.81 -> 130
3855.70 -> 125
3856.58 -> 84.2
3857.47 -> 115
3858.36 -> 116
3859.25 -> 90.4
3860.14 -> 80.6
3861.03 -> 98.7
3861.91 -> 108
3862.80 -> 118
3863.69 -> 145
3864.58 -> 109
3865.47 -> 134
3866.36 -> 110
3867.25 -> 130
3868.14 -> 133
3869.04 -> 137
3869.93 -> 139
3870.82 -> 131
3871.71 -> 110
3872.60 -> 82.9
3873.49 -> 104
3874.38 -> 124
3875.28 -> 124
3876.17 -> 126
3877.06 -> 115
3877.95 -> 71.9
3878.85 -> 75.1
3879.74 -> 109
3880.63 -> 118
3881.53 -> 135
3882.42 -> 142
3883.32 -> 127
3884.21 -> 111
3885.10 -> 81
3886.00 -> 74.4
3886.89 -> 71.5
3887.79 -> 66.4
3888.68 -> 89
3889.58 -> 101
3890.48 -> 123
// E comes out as 70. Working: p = 70.5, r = 70.9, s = 69.3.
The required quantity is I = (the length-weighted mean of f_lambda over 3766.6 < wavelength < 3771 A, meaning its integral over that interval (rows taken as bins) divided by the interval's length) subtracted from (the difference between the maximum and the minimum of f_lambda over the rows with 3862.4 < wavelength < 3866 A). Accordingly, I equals -52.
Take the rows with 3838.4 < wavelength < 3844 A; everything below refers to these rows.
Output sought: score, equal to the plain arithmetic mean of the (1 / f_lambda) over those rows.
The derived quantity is 0.0127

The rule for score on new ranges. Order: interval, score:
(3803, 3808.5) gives 0.0084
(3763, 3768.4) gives 0.0108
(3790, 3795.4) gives 0.0082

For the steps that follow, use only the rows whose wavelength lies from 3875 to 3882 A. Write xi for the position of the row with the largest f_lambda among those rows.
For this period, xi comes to 3881.53 A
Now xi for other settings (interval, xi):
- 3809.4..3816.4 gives 3813.32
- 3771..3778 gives 3777.48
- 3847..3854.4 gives 3848.60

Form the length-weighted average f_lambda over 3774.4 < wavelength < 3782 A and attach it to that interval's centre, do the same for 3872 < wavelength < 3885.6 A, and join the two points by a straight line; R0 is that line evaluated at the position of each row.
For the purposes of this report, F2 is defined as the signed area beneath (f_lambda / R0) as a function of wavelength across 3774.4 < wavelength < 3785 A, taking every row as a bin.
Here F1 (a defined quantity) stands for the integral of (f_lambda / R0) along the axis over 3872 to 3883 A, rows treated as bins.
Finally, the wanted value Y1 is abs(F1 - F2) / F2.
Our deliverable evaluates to 0.05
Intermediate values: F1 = 11.1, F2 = 10.6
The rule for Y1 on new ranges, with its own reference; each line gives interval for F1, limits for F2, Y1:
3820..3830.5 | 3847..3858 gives 0.27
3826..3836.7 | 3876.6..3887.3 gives 0.19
